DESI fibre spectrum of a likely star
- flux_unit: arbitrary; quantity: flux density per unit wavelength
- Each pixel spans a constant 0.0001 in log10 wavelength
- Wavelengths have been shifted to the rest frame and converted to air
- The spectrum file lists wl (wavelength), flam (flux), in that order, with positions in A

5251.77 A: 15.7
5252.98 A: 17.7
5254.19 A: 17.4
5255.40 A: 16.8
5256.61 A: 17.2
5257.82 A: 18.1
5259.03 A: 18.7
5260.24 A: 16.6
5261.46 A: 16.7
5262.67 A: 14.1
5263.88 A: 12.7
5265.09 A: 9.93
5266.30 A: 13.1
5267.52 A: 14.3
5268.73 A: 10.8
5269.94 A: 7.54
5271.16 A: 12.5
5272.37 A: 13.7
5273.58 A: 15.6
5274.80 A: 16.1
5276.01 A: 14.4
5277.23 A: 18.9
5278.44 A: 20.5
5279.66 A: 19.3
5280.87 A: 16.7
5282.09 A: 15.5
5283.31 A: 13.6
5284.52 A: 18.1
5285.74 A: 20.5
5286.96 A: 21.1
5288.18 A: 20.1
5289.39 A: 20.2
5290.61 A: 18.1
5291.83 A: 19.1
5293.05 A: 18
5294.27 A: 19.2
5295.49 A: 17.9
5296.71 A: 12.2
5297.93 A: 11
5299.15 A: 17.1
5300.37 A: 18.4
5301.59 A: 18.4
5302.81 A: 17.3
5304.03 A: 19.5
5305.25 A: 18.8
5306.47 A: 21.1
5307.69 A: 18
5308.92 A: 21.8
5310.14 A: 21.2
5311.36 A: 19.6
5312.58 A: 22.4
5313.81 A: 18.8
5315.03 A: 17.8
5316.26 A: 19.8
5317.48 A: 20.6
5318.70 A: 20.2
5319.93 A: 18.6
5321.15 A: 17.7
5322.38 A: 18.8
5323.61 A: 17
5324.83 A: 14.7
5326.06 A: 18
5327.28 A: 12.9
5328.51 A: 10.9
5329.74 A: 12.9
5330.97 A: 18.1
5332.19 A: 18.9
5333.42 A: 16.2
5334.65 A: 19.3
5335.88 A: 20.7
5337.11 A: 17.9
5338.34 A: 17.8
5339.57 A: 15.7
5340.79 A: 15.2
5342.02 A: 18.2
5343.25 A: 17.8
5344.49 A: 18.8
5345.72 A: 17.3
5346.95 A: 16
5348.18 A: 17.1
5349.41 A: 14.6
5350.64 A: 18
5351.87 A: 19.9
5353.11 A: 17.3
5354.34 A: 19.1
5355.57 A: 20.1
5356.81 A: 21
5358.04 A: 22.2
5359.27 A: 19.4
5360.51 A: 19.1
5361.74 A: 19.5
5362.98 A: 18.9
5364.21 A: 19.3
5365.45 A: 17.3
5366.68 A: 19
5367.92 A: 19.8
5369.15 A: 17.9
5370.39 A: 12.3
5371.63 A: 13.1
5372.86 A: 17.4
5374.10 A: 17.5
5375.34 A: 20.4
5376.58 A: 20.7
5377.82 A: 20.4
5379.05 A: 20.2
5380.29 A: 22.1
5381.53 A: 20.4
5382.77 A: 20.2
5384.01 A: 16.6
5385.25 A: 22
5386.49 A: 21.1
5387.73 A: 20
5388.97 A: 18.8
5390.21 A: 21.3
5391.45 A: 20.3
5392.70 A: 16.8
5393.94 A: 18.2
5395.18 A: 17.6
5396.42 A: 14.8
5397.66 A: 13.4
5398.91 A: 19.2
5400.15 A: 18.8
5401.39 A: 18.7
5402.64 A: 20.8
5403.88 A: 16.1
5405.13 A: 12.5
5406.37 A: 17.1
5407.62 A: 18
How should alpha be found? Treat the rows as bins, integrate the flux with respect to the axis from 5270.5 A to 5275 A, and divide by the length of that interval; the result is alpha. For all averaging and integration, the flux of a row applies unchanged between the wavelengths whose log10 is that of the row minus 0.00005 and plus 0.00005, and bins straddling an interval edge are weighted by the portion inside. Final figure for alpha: 14.2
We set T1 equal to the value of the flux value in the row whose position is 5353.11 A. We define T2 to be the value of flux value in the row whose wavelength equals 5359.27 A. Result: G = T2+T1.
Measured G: 37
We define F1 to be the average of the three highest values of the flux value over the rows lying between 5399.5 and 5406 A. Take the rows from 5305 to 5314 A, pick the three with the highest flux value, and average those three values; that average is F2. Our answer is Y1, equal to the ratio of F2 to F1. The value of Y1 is 1.12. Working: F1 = 19.4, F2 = 21.8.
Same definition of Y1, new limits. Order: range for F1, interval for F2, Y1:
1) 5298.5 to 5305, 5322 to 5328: 0.96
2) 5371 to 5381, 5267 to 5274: 0.69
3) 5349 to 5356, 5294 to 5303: 0.95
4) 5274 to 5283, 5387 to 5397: 1.05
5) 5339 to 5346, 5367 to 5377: 1.11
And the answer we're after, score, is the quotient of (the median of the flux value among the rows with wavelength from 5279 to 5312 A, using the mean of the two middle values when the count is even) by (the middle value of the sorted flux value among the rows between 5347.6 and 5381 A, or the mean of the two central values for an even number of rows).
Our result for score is 0.96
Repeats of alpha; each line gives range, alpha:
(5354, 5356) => 19.7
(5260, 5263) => 15.8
